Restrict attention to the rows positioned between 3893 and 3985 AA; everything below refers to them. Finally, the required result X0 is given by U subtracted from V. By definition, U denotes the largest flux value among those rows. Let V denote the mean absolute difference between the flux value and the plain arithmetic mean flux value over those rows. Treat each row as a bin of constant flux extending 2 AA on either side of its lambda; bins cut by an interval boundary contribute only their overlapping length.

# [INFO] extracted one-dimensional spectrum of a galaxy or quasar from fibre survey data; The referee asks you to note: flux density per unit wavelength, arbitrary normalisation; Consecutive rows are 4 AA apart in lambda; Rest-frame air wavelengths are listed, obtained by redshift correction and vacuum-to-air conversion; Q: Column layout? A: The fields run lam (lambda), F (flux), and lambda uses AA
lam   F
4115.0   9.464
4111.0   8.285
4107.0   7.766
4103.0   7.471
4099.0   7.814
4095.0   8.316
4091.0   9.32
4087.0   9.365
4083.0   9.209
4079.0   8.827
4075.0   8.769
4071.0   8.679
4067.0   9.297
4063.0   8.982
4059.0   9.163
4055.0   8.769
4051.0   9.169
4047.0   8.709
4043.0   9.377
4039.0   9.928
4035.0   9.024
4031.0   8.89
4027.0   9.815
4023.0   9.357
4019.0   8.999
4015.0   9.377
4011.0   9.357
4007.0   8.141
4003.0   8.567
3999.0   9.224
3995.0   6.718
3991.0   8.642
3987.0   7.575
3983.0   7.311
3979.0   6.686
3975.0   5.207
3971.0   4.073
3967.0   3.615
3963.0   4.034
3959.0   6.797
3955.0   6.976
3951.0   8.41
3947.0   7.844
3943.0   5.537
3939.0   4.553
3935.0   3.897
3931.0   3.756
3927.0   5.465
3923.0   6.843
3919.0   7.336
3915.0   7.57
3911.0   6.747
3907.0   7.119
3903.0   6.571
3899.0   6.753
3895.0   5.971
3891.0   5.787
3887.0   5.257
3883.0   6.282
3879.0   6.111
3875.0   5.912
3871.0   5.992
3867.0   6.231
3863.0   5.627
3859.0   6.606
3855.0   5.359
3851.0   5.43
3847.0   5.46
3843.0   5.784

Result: -7.2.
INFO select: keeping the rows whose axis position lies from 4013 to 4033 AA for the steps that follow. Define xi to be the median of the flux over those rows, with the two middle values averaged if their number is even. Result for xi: 9.36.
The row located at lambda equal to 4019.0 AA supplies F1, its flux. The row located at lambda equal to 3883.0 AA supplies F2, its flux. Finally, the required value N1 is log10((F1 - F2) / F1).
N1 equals -0.52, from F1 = 8.999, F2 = 6.282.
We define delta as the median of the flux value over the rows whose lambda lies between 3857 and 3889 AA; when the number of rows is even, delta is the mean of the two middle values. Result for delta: 6.1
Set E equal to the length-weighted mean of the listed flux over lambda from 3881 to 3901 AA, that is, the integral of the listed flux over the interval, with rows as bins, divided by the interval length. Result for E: 6.0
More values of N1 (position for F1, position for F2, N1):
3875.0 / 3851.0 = -1.09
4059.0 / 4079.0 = -1.44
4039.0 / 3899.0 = -0.50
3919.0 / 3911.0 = -1.10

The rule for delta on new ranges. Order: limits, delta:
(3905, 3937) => 6.8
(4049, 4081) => 8.9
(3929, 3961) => 6.2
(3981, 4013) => 8.4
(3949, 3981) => 5.9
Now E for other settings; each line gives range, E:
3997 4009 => 8.6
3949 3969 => 6.0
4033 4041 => 9.5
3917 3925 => 7.1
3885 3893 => 5.5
